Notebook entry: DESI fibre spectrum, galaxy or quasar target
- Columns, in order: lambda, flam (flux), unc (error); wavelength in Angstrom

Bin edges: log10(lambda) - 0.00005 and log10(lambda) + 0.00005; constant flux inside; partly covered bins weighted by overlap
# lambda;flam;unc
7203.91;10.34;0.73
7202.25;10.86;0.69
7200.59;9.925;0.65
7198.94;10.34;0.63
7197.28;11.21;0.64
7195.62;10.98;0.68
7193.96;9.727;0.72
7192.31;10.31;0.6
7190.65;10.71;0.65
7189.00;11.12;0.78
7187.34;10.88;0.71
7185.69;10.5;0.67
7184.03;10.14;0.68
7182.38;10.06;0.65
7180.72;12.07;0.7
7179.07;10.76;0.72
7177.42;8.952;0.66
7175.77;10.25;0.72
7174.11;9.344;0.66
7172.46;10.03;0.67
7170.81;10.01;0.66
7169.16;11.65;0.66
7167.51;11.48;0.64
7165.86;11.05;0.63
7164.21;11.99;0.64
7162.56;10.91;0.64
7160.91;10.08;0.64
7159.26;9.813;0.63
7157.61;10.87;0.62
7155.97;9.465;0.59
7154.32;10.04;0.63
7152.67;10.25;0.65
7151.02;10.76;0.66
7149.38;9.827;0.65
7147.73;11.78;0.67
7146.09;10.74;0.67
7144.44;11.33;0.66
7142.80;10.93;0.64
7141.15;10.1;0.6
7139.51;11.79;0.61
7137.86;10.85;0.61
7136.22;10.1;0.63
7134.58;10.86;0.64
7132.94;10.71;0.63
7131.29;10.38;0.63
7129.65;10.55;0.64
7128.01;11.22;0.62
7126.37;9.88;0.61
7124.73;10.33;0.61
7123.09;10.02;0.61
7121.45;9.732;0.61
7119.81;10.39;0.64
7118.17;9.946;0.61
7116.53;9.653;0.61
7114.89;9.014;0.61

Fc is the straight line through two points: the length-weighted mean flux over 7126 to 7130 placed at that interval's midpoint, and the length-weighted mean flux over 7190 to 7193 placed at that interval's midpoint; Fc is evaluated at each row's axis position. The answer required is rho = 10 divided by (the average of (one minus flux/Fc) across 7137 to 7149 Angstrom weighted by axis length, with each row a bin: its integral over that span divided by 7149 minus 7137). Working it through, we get -249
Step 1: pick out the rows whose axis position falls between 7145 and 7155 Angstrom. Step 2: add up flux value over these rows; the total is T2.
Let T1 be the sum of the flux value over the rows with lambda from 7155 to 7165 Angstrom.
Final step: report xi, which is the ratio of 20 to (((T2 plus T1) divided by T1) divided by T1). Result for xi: 630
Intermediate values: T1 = 63.1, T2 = 63.4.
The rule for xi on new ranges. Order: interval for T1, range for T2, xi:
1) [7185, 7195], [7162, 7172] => 614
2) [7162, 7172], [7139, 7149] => 673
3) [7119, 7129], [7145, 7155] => 607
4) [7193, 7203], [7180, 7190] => 622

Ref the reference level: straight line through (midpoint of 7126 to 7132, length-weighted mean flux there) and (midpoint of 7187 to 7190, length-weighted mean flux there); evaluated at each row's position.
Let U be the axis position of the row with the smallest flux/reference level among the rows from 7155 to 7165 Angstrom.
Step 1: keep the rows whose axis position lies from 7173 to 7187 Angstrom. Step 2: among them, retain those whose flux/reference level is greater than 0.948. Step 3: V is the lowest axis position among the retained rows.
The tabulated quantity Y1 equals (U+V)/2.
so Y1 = 7167.5 Angstrom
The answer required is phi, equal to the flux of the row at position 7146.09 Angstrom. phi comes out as 10.74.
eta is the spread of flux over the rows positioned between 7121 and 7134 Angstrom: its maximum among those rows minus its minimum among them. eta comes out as 1.5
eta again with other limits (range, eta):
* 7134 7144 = 1.7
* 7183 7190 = 1.0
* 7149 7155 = 0.9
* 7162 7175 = 2.6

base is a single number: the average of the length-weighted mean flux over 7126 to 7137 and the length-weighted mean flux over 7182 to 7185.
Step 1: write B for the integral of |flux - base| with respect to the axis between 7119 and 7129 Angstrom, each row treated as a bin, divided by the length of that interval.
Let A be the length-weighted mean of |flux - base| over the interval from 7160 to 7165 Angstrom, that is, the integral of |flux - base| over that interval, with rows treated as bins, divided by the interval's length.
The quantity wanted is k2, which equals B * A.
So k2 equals 0.31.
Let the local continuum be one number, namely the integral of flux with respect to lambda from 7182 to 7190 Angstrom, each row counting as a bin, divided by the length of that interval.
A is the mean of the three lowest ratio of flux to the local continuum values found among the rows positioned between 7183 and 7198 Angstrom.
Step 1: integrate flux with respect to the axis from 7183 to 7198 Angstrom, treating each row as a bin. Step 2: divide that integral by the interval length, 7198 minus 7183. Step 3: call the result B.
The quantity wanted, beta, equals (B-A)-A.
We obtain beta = 8.71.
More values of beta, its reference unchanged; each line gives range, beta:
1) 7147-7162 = 8.49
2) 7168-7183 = 8.59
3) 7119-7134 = 8.50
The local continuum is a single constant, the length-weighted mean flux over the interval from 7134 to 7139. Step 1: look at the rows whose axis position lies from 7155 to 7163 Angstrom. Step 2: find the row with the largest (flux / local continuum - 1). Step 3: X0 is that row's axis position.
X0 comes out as 7162.56 Angstrom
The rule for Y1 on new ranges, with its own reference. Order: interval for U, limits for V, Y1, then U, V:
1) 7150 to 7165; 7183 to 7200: 7170.8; 7155.97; 7185.69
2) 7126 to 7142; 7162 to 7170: 7144.5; 7126.37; 7162.56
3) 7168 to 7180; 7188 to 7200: 7183.2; 7177.42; 7189.00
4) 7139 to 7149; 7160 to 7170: 7151.9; 7141.15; 7162.56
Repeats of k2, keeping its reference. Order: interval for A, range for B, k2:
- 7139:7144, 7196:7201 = 0.33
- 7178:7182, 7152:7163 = 0.45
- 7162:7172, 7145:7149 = 0.83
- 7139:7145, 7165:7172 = 0.66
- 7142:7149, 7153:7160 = 0.44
